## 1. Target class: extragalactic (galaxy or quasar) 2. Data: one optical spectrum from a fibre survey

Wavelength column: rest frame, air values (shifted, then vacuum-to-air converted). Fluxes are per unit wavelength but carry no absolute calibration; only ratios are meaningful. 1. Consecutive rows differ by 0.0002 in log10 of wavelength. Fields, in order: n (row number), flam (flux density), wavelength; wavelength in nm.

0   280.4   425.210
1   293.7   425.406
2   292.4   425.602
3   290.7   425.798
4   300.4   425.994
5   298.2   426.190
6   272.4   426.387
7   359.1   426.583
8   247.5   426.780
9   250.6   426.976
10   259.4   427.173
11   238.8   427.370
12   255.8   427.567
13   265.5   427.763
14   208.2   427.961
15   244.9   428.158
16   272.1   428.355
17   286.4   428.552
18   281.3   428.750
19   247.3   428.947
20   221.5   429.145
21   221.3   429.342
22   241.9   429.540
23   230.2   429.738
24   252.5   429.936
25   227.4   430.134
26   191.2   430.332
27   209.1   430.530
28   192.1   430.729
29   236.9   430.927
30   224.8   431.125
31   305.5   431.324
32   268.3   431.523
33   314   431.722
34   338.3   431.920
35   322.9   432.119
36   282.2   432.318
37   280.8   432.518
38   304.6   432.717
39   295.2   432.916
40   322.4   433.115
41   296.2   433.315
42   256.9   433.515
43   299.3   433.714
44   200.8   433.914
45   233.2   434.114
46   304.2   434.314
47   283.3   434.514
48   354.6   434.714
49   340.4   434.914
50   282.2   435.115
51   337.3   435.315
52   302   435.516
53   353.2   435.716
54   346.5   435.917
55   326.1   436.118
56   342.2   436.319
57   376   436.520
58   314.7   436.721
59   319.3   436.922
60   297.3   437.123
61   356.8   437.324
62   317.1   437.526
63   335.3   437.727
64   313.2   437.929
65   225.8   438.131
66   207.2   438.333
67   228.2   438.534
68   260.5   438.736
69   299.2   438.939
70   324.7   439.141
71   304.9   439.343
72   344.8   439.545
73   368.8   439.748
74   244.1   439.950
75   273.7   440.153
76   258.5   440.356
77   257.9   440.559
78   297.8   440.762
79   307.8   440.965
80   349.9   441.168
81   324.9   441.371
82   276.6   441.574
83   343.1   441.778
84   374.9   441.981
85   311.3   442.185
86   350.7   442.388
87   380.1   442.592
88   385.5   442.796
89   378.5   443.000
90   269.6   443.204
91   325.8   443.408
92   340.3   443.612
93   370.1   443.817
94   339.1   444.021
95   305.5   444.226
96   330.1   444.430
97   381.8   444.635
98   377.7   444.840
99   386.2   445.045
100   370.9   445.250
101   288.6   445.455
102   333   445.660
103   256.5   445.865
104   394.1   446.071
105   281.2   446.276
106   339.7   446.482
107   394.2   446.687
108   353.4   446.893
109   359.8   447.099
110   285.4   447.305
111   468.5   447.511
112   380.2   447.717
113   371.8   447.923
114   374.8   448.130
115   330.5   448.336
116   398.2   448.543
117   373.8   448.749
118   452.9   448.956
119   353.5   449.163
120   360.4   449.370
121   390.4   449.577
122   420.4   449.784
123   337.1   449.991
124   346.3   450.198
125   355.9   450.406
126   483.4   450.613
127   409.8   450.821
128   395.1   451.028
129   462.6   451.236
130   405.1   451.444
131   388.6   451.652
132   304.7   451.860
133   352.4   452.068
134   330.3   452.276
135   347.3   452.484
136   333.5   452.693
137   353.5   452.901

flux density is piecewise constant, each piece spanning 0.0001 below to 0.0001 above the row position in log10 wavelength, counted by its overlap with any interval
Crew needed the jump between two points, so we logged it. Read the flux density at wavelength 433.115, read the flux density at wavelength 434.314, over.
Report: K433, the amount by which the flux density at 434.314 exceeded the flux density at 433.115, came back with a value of -18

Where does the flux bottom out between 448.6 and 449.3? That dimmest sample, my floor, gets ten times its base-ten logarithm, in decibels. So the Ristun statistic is 25.5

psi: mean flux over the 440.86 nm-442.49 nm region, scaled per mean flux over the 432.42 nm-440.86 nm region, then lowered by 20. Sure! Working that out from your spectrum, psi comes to -18.9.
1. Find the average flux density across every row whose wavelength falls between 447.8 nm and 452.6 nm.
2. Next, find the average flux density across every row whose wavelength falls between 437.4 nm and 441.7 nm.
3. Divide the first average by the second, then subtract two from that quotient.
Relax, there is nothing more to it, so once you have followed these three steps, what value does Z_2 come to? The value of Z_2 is -0.70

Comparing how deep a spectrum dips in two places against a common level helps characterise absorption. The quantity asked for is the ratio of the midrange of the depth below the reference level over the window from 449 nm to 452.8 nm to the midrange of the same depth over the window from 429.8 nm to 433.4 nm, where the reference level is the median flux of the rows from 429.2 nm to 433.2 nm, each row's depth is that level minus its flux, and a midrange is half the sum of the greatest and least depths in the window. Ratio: 31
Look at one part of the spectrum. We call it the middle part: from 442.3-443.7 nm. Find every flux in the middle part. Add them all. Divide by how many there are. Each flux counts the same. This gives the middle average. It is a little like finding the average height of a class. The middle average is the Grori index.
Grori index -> 347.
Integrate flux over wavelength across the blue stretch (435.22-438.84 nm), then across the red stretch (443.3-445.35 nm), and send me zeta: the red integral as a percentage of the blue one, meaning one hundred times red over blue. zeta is 65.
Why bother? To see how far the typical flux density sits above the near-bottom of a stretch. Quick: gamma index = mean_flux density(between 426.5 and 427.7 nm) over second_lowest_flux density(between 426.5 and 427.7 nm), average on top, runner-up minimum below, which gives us 1.08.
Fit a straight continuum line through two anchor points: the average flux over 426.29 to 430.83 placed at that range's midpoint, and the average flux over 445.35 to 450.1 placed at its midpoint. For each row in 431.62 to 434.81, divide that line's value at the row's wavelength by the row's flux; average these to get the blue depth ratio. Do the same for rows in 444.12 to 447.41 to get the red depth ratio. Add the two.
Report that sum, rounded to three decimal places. 2.001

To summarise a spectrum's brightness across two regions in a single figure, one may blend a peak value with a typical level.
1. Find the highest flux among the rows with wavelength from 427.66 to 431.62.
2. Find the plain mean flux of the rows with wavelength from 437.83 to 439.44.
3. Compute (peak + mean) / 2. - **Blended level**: 288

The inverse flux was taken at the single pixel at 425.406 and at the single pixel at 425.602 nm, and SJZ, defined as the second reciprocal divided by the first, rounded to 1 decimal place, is 1.0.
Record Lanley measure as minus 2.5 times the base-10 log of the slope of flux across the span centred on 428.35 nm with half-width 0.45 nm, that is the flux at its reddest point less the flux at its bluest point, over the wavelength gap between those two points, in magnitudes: -4.9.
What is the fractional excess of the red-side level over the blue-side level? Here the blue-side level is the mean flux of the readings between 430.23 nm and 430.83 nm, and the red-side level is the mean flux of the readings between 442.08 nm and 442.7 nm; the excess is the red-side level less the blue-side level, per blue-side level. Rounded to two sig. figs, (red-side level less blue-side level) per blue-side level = 0.76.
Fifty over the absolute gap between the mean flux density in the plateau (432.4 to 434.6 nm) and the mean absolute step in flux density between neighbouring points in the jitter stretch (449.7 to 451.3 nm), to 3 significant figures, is 0.223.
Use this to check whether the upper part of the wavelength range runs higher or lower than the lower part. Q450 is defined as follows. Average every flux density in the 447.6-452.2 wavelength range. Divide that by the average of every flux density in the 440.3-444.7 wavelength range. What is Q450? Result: 1.16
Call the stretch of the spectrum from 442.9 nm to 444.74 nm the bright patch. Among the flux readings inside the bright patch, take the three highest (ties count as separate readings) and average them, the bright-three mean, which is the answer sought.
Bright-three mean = 377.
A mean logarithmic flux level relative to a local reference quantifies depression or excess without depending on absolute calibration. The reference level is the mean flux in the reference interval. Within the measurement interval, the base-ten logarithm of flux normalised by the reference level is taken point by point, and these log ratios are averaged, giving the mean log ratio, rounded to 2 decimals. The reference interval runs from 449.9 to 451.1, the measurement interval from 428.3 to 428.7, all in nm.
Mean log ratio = -0.14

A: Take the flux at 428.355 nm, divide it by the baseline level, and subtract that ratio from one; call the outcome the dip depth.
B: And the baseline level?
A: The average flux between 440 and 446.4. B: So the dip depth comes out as 0.17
